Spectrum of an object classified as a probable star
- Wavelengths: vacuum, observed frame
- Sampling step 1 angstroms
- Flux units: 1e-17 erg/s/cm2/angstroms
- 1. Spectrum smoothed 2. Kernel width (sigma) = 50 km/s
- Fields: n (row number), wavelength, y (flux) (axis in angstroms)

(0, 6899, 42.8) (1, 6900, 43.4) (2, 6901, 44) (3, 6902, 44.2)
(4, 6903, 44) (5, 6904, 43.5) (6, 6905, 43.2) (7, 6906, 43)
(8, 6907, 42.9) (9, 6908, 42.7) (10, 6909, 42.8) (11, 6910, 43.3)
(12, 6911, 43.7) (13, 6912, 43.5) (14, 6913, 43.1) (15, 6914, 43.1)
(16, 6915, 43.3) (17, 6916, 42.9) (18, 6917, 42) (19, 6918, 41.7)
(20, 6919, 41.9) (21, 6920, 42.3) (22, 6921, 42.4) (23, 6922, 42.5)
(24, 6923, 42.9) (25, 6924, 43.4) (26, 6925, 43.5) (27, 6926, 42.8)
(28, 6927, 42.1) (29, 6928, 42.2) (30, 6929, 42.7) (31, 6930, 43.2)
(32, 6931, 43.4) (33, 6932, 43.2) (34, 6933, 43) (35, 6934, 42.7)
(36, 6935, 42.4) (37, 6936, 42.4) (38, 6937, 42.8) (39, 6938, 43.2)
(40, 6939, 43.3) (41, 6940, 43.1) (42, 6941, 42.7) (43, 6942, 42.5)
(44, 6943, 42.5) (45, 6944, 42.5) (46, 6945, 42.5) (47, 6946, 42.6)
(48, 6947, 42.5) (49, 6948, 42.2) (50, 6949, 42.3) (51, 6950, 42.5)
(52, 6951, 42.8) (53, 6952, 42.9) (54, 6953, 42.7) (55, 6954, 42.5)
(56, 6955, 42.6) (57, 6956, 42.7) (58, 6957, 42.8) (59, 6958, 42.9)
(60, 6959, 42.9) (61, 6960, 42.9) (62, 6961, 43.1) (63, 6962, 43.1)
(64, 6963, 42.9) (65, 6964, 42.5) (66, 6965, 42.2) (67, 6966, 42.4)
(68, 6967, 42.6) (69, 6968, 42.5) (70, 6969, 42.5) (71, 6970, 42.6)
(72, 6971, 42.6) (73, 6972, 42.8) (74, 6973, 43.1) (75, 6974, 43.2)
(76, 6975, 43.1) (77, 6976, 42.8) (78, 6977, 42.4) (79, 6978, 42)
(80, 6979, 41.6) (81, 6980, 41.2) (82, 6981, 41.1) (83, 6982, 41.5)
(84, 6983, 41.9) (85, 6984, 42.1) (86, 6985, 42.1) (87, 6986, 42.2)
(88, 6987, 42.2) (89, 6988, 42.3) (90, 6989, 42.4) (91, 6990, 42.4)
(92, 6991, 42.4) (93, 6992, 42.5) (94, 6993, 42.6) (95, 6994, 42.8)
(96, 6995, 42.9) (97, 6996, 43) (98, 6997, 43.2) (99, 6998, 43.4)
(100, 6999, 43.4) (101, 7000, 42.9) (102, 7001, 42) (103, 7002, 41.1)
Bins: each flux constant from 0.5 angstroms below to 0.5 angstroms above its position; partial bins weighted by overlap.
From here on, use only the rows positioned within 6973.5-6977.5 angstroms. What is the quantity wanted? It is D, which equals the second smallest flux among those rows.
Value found 42.8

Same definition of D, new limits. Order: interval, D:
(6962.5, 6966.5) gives 42.4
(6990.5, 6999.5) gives 42.5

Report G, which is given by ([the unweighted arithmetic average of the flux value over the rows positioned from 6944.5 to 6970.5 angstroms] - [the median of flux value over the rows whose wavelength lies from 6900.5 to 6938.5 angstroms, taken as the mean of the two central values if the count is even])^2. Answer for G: 0.09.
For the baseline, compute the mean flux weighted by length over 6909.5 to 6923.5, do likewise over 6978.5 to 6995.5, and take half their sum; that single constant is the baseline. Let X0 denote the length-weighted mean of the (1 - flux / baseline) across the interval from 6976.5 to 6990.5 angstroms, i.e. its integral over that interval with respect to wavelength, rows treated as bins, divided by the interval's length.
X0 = 0.0115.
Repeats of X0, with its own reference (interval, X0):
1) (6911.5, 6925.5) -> -0.0072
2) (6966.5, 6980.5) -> -0.0013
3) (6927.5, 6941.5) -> -0.0103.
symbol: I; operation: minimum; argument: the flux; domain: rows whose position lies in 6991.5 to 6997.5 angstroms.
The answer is 42.5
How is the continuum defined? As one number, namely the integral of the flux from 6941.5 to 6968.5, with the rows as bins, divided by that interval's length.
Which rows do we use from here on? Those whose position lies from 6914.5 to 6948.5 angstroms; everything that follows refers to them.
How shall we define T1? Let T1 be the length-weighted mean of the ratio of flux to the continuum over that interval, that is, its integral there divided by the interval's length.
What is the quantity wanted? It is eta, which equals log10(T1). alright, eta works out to 0.001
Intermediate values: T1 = 1.001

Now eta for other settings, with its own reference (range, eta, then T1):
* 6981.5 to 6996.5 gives -0.003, 0.993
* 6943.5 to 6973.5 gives 0.000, 1.001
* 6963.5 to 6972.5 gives -0.001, 0.997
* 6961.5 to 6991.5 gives -0.003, 0.994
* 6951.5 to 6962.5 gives 0.002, 1.005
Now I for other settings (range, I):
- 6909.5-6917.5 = 42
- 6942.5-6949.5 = 42.2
